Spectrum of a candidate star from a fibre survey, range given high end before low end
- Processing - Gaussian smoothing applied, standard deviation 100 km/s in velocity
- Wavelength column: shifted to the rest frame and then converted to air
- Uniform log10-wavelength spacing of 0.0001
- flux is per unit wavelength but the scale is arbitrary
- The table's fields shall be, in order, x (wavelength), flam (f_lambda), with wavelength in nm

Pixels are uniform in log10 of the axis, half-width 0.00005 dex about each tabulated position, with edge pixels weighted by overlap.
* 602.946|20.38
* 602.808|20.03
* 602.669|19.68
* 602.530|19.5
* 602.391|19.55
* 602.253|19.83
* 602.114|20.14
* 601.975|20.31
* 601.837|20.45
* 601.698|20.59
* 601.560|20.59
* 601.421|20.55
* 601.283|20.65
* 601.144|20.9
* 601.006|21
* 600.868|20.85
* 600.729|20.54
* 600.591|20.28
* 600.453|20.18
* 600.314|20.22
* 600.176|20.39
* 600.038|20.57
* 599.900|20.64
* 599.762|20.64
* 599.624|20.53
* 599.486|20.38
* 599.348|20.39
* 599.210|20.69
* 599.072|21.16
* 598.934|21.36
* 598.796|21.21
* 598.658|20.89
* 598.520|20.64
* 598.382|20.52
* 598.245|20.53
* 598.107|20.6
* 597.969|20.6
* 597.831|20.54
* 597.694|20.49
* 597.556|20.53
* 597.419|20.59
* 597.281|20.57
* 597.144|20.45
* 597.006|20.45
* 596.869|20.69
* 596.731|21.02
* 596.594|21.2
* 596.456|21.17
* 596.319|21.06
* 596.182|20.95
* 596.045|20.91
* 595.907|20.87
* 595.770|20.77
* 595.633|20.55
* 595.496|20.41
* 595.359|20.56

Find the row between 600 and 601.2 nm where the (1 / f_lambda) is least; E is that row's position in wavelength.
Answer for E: 601.006 nm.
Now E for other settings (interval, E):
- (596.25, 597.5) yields 596.594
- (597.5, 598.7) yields 598.658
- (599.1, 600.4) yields 599.210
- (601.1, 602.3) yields 601.144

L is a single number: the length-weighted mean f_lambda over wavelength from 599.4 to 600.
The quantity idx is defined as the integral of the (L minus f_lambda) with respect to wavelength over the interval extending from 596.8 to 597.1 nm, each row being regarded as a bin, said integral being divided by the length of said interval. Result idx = 0.0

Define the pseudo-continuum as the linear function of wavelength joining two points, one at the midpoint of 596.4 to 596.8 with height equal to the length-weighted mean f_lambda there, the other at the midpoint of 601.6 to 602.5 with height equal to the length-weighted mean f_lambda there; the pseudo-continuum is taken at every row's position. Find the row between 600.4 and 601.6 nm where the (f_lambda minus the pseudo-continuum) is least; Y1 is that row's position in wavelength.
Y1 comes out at 600.453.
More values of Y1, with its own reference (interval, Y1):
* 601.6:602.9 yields 602.530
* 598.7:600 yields 599.348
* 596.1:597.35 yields 597.006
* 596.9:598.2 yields 597.006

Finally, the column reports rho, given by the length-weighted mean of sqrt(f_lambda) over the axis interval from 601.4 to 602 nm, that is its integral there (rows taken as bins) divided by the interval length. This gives 4.53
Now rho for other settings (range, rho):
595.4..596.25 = 4.55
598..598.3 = 4.53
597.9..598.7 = 4.54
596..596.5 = 4.59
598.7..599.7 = 4.56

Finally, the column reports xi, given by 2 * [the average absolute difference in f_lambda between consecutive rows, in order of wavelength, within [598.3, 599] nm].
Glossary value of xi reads 0.42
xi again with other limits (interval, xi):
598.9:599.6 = 0.49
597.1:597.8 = 0.12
